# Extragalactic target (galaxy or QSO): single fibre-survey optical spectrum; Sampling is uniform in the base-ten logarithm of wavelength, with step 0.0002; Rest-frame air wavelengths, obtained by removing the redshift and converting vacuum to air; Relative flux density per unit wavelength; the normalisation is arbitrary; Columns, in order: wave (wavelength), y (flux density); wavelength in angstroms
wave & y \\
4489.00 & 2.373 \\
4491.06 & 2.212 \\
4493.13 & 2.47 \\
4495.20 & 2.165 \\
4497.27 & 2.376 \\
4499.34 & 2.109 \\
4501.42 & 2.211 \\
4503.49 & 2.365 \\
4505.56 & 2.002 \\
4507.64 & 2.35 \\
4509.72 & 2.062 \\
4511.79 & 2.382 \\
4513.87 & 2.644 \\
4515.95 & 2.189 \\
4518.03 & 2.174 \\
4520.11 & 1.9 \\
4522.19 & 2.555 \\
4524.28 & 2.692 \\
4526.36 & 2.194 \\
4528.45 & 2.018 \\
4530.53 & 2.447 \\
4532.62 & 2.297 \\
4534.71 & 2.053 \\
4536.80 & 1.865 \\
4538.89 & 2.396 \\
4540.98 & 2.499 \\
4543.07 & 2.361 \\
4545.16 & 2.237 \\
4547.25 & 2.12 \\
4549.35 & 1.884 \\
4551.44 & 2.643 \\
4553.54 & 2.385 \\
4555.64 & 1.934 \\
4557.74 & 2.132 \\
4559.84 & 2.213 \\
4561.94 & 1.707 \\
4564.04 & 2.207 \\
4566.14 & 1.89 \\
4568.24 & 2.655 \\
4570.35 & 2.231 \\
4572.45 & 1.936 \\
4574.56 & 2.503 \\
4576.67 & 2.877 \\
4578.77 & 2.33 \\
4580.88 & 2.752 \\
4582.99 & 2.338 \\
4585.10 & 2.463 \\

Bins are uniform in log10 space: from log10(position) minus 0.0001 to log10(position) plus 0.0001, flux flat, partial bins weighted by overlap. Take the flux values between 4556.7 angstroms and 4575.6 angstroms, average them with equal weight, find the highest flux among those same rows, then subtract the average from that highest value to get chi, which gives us 0.491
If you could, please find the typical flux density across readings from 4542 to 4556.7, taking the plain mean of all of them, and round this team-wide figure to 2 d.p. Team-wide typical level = 2.22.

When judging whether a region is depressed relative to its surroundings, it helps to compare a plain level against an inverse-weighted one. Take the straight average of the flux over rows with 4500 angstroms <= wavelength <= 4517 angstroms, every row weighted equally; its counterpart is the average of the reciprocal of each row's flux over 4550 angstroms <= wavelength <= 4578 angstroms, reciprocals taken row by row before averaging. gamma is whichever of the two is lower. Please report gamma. 0.45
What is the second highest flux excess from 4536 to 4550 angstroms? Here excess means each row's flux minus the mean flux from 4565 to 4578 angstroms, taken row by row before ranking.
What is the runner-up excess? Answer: 0.047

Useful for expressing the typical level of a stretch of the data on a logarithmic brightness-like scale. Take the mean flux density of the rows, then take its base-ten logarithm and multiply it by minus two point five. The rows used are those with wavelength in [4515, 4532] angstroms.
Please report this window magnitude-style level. -0.891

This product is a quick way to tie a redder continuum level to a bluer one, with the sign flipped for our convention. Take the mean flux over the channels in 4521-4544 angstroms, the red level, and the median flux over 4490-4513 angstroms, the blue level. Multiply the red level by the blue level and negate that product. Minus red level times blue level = -5.10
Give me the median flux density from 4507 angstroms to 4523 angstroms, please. 2.27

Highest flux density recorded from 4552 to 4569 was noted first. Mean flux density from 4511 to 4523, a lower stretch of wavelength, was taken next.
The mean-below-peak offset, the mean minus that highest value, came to -0.35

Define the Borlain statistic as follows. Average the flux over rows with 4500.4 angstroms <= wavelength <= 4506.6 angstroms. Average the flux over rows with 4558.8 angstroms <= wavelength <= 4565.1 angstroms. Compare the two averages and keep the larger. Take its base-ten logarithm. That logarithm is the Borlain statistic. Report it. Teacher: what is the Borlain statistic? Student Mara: 0.341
